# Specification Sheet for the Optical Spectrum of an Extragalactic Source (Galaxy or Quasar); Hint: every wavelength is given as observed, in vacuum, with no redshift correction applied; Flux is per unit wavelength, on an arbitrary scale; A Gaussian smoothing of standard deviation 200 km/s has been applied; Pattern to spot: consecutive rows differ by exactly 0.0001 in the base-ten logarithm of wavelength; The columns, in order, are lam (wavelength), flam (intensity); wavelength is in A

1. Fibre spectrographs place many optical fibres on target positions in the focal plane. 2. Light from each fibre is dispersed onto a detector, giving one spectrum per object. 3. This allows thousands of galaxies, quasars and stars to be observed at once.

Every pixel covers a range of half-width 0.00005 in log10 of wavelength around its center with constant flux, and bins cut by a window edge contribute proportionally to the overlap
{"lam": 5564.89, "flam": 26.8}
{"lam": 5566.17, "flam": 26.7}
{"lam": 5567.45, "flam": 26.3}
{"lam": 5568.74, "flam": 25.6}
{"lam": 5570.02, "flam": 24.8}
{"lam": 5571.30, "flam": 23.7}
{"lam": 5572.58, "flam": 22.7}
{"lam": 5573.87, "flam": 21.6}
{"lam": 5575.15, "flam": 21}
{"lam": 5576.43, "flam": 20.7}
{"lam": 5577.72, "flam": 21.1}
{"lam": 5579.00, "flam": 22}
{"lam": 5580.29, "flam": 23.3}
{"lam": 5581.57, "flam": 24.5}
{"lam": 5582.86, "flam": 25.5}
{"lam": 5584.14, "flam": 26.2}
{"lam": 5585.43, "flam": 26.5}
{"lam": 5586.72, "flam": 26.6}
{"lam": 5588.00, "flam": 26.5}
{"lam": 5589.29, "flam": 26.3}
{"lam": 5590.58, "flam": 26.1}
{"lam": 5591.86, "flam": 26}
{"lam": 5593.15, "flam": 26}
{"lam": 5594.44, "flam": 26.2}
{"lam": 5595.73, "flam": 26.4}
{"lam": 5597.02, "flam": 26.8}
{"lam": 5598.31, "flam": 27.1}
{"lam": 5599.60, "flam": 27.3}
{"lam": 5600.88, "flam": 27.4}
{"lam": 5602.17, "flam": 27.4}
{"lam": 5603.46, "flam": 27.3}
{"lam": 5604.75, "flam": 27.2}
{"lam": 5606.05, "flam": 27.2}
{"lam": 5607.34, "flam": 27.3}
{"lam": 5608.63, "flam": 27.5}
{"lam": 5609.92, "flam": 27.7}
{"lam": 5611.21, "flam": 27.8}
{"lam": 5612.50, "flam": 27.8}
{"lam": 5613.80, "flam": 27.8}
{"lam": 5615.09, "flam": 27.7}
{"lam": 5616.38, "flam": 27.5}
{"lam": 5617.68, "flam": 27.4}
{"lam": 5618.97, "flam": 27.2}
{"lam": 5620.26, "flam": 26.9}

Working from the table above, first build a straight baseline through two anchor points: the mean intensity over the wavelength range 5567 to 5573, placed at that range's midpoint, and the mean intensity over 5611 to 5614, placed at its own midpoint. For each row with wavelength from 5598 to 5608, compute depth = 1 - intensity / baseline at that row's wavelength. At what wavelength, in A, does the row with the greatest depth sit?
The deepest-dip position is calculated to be 5606.05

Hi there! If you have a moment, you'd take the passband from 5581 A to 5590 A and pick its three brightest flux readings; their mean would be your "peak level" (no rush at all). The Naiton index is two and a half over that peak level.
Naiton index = 0.094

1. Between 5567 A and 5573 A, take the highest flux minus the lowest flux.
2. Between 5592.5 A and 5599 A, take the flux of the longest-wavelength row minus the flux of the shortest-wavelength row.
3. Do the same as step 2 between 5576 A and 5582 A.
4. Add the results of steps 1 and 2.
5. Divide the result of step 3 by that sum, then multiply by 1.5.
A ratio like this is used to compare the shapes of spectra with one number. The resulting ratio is 1.2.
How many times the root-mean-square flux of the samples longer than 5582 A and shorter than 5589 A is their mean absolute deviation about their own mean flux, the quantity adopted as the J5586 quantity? 0.012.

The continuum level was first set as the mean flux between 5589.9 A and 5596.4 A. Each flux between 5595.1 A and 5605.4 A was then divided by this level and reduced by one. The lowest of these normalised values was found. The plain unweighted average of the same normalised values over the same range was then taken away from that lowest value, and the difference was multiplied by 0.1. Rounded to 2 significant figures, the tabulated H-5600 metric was -0.0027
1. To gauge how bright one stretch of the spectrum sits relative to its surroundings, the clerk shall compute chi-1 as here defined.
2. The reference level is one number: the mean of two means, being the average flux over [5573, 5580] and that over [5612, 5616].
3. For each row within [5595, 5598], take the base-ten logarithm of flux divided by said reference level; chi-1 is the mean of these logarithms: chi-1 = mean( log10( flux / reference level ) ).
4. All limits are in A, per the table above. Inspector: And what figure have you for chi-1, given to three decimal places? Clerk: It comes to 0.035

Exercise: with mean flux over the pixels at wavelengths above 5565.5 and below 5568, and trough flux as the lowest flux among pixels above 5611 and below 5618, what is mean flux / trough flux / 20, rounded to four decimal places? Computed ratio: 0.0484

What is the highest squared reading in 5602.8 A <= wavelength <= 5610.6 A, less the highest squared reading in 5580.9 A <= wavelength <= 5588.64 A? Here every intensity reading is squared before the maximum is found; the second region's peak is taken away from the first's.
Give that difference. 60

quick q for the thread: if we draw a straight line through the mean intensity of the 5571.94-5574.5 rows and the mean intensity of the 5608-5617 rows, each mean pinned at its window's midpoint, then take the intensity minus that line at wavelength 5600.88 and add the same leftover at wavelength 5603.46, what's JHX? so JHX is 2.2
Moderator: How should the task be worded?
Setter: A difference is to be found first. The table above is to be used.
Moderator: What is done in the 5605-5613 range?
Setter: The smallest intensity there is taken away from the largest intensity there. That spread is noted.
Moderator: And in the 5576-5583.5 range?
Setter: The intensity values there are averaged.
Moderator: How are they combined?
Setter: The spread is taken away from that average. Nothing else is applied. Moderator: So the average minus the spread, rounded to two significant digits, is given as 22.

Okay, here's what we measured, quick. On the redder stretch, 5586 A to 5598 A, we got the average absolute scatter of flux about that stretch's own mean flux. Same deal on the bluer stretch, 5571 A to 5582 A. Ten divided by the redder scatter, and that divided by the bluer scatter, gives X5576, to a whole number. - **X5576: 40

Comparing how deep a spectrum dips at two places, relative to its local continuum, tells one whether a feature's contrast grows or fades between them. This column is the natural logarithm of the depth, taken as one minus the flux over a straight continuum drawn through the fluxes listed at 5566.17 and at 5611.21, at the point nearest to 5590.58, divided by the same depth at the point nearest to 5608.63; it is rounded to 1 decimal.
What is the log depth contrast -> 1.6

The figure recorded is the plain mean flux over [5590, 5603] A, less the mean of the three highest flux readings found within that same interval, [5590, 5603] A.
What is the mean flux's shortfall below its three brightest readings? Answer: -0.7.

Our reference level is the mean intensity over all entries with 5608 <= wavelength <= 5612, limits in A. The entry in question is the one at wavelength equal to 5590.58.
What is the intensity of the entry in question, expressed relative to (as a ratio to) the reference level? 0.94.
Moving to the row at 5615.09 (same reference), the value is 1.00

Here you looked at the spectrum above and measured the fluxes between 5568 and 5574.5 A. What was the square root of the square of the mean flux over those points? 23.7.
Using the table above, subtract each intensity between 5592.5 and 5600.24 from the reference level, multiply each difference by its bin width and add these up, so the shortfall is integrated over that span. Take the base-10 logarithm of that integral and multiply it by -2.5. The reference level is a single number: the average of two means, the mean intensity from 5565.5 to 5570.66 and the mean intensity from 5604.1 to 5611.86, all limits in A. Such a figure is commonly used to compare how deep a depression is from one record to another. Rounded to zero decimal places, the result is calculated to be 2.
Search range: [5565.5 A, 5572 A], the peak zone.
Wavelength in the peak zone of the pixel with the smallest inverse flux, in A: 5566.17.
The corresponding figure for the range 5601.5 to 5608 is 5602.17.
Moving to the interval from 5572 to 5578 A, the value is 5572.58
